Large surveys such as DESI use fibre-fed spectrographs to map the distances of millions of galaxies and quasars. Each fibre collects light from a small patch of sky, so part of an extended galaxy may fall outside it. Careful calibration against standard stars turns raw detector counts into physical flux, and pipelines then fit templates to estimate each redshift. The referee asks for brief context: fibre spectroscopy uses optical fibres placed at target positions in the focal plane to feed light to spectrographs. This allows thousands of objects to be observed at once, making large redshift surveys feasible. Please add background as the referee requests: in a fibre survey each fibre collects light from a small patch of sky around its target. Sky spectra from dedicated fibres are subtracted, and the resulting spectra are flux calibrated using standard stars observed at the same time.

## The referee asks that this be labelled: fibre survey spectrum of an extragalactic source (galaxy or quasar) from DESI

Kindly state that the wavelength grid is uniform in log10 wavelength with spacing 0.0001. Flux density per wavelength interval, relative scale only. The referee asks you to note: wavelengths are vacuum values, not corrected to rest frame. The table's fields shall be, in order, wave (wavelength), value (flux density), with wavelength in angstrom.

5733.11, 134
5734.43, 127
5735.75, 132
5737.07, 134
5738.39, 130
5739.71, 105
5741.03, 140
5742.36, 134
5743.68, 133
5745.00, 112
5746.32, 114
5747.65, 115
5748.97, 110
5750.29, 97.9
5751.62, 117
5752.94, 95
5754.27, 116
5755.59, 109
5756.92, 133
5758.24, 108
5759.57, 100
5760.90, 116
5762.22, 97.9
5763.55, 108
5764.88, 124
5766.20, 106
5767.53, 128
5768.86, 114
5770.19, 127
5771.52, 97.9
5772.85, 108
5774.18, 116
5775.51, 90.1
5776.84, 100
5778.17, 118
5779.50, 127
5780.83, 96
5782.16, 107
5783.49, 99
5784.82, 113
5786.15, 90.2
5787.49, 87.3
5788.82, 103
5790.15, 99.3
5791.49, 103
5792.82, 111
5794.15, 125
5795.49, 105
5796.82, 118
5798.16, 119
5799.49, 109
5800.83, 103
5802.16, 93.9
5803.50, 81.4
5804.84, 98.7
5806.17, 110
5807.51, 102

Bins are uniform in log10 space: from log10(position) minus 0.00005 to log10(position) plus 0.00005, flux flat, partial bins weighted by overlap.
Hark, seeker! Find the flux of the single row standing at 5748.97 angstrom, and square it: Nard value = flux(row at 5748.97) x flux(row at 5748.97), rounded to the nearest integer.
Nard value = 12100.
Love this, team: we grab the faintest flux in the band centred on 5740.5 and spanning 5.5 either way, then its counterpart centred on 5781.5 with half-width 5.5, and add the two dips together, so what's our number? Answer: 195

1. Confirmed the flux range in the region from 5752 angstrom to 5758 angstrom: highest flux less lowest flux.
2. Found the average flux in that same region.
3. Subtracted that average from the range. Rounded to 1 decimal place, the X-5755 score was -75.2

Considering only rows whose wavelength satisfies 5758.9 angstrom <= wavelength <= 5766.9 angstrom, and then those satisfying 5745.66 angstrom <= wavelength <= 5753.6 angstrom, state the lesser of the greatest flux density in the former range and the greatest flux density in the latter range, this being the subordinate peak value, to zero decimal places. 117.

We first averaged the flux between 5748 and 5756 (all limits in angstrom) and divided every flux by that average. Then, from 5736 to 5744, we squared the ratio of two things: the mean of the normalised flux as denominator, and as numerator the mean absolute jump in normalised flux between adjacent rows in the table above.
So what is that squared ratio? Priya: 0.012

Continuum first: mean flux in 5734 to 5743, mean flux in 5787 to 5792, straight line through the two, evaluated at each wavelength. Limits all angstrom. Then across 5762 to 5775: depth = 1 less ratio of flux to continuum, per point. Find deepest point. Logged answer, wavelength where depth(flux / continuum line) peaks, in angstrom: 5762.22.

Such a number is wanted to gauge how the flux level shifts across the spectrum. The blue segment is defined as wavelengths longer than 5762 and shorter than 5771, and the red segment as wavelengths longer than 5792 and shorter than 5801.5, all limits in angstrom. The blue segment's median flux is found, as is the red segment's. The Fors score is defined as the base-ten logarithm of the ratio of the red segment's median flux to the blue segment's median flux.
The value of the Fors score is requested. -0.01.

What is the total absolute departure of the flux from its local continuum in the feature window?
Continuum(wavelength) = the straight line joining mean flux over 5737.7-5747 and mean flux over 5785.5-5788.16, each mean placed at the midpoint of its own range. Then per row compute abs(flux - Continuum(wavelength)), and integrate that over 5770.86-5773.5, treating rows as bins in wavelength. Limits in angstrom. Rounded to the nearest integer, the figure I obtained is 15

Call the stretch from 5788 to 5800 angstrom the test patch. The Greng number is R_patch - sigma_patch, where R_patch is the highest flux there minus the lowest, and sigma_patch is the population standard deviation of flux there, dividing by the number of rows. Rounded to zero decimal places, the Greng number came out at 17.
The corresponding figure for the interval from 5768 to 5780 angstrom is 25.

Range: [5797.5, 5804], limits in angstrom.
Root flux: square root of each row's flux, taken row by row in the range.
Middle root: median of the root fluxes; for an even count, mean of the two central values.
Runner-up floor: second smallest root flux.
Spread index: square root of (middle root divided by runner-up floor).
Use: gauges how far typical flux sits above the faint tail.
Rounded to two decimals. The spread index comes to 1.02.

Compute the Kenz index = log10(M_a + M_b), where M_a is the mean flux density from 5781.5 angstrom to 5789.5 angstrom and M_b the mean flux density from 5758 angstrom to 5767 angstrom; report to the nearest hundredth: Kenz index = 2.32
